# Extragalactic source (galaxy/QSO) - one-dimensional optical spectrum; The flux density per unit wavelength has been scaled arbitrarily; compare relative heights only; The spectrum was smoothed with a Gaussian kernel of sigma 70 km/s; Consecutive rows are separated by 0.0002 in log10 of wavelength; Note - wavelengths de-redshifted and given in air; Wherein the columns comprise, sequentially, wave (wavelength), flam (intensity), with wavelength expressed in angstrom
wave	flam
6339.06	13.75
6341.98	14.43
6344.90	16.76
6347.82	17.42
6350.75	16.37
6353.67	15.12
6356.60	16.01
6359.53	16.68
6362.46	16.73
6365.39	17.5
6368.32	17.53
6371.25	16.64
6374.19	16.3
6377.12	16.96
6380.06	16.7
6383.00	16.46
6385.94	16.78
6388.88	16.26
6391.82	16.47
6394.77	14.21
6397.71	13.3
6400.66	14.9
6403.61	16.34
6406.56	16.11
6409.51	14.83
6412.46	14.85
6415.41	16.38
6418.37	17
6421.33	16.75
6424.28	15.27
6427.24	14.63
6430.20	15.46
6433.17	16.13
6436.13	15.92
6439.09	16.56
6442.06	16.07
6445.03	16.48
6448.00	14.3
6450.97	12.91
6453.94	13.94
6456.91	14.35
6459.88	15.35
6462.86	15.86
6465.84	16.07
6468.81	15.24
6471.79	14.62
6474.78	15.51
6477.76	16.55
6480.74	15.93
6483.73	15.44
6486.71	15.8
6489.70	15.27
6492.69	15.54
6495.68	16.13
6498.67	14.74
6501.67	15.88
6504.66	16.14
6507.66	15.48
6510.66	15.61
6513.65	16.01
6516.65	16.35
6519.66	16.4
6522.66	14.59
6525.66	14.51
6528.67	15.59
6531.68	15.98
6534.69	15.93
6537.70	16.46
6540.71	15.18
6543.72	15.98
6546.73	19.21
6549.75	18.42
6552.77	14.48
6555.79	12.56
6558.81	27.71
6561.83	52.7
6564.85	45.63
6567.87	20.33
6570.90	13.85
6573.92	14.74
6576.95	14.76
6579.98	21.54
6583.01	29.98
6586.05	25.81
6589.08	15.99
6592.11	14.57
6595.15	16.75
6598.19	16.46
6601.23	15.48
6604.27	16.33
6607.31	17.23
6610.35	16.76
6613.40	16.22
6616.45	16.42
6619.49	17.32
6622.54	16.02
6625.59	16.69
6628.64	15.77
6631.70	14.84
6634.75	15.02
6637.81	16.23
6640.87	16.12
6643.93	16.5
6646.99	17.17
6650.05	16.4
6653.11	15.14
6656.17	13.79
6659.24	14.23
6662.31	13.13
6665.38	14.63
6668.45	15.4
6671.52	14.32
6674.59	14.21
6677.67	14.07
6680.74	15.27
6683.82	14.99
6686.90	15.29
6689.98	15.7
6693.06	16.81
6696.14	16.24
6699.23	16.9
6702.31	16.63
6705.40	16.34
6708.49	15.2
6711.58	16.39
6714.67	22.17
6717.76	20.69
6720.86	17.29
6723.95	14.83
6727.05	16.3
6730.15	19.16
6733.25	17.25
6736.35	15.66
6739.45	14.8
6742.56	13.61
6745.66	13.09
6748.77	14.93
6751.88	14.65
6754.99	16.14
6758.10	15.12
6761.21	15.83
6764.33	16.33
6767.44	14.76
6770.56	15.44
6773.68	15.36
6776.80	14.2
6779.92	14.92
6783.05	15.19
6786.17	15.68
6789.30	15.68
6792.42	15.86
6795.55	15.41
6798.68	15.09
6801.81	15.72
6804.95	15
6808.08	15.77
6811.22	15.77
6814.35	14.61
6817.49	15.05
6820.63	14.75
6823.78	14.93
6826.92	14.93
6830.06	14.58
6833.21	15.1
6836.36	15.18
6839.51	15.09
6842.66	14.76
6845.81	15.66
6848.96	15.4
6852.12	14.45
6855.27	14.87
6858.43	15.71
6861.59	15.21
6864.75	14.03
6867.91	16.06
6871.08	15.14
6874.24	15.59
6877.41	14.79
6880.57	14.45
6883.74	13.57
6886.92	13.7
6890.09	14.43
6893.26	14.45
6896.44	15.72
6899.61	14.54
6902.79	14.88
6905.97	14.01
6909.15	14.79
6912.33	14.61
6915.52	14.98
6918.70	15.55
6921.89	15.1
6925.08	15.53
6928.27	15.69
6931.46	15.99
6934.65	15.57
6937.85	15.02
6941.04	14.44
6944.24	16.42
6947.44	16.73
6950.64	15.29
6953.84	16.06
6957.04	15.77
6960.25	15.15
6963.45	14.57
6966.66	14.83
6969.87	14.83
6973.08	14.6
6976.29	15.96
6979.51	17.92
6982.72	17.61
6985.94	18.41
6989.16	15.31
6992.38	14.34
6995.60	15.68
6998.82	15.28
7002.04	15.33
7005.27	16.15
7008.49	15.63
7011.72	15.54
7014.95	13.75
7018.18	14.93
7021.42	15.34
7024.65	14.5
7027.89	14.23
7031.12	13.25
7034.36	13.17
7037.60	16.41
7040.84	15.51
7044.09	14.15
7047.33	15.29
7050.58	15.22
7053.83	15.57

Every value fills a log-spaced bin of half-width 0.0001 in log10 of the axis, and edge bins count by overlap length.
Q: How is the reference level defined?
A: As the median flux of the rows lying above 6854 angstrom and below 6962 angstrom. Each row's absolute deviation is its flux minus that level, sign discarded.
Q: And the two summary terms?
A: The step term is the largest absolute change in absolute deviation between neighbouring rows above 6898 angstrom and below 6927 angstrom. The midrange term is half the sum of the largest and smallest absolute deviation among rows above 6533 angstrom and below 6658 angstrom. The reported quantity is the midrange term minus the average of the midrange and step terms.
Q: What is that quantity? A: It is 9.0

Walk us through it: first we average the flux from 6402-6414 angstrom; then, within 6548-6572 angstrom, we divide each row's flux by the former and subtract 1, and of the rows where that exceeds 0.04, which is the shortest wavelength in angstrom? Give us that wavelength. 6549.75 angstrom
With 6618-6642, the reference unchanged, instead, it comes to 6619.49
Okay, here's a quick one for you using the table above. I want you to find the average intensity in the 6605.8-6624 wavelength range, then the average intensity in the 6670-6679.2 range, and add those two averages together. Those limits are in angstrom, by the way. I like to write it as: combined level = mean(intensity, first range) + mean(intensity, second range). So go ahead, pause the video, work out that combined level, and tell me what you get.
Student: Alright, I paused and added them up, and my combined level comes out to 30.9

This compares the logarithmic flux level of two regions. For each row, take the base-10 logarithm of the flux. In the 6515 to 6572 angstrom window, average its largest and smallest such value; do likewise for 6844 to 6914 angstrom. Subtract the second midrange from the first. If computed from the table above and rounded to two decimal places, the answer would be 0.24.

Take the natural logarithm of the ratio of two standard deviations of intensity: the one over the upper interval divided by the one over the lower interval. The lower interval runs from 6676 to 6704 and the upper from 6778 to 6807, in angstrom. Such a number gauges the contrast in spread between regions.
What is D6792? -1.0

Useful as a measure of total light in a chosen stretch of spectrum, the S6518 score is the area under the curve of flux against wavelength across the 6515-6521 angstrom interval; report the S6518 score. 98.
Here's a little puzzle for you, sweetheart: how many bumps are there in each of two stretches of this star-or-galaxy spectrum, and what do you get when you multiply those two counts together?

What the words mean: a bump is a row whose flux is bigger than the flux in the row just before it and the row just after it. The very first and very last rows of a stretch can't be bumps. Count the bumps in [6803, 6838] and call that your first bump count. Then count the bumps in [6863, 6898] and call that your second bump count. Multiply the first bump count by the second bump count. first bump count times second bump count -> 2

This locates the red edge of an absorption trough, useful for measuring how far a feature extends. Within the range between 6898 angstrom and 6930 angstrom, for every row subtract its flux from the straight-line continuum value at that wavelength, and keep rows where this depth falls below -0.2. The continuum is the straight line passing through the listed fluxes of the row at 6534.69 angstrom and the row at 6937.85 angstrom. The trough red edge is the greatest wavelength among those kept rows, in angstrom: 6928.27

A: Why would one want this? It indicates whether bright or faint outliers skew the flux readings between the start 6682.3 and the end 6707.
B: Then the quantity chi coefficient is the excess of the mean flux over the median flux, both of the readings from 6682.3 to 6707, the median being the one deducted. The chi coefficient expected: -0.18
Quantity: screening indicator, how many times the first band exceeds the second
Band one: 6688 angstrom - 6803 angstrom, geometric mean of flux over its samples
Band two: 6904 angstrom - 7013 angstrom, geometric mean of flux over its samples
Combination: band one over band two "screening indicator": 1.02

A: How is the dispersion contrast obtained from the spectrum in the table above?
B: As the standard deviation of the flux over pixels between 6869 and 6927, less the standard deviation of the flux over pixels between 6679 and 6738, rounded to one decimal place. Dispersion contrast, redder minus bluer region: -1.3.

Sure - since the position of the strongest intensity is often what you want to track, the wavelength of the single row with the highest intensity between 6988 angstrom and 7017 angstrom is 7005.27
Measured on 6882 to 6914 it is 6896.44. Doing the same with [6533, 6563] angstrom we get 6561.83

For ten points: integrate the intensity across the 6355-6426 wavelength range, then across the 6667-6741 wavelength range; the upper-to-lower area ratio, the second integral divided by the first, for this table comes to 1.06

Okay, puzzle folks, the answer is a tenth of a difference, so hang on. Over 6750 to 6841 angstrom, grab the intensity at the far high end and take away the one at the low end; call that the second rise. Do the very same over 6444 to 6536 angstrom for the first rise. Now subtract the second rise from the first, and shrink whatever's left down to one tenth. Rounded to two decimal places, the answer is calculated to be -0.10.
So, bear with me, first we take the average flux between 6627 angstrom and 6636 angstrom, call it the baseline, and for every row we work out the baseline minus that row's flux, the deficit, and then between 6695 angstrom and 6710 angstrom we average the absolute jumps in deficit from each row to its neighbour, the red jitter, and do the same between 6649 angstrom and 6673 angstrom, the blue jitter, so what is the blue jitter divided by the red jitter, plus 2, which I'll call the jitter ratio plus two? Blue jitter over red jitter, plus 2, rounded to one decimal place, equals 3.8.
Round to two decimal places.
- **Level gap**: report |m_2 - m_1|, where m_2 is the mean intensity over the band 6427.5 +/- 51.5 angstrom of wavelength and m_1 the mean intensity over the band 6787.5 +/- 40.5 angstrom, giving 0.31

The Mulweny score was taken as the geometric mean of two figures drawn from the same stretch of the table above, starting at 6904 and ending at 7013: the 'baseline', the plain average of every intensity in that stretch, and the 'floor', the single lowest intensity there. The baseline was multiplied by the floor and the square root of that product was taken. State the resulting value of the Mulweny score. 14.8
